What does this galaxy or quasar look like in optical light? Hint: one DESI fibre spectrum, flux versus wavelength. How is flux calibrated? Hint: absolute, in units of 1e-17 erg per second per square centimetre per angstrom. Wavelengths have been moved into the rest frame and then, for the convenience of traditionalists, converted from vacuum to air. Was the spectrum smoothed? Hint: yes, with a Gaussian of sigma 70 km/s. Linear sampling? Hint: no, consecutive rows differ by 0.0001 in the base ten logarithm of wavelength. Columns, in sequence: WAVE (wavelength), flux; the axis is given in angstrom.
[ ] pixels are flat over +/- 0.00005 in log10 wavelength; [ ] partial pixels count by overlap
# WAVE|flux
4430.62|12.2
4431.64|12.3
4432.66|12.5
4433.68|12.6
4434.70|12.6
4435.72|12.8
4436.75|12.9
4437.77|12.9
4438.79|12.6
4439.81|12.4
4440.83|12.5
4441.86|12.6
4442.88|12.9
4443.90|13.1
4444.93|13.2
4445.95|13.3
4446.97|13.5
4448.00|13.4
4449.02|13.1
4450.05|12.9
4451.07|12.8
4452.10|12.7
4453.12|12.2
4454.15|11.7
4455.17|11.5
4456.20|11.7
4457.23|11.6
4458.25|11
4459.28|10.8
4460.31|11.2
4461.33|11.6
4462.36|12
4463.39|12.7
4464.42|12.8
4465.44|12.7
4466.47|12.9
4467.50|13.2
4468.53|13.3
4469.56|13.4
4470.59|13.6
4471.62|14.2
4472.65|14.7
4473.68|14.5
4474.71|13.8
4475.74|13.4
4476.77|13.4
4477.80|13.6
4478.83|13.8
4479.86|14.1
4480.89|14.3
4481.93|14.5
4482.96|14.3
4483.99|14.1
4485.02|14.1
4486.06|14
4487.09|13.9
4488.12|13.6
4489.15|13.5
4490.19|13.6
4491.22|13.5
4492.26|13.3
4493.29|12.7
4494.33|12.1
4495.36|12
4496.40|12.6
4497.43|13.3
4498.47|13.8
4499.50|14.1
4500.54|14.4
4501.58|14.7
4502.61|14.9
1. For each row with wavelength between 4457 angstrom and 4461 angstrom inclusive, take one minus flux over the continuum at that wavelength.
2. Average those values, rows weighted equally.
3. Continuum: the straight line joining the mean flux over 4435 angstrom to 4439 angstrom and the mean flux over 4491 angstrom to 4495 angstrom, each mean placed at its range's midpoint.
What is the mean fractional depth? 0.13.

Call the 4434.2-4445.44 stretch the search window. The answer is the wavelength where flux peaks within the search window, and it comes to 4444.93 angstrom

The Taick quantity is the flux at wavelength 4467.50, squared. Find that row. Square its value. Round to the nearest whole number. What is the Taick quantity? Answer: 174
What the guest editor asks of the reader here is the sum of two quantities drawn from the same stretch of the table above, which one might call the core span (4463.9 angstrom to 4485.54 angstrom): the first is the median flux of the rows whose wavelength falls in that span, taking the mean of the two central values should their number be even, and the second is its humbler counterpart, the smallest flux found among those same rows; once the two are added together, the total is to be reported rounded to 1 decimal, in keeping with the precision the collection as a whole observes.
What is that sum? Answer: 26.5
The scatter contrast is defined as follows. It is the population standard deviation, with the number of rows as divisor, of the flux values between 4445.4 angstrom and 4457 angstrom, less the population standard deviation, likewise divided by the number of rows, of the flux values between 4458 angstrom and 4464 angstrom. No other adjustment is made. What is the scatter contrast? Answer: 0.0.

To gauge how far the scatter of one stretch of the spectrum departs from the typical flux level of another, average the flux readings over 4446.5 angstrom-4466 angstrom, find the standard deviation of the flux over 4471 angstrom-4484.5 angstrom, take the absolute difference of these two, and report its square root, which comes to 3.43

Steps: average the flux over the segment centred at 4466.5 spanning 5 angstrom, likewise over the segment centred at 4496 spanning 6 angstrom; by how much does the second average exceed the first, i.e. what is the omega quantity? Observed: -0.23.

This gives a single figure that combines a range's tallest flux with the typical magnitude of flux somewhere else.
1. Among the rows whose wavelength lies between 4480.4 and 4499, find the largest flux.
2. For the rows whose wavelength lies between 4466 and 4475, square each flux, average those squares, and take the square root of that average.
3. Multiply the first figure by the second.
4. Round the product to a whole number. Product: 199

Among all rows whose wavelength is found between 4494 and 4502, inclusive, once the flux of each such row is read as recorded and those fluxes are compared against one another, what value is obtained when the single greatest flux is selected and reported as 14.7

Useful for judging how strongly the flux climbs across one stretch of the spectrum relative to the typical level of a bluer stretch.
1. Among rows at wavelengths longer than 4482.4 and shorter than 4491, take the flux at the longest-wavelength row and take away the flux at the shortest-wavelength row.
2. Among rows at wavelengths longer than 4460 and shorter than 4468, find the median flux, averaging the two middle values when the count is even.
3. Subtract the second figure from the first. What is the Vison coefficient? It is -13.4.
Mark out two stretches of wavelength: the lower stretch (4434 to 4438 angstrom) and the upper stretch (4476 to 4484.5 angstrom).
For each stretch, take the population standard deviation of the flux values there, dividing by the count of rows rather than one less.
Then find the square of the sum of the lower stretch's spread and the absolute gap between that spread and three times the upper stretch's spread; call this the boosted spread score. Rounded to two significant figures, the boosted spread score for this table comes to 1.1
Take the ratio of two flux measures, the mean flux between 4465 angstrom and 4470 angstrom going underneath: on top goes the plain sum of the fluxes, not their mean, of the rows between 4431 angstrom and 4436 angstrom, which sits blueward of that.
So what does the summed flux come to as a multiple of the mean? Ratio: 4.8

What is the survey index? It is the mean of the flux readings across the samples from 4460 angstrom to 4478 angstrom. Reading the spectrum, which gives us 13.2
